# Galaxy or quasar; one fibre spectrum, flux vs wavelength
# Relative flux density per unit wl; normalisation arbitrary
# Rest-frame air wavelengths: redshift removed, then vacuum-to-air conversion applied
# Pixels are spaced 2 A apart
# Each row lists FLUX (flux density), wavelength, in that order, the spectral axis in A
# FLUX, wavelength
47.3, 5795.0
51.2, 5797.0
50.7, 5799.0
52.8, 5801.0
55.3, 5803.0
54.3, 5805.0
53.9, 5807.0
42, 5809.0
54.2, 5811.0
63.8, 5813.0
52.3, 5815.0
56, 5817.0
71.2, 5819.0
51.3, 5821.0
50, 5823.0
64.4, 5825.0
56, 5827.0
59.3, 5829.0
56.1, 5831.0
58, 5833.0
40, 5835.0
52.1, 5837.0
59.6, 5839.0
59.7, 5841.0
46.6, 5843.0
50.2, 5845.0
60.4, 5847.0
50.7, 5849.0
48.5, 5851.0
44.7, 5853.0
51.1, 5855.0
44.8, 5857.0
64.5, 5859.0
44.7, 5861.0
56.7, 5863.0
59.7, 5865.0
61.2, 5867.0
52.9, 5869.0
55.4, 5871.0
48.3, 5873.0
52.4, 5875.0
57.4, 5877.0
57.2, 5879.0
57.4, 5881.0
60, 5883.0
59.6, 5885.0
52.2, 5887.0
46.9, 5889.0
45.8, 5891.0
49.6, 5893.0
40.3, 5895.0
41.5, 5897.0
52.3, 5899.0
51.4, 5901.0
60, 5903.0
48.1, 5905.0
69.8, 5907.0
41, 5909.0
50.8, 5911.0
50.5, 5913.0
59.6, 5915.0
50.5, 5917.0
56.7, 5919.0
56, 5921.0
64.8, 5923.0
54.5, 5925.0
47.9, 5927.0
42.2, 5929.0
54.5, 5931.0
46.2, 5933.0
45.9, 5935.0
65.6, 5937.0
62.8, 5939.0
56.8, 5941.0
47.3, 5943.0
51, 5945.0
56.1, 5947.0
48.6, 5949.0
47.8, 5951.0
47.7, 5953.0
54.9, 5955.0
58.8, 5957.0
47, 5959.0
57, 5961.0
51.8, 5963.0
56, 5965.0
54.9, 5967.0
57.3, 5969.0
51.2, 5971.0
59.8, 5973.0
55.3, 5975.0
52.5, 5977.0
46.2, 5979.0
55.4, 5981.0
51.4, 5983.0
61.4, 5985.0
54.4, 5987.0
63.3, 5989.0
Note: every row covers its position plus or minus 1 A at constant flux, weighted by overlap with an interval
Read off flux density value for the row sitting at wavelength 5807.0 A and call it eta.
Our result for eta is 53.9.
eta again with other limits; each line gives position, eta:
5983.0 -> 51.4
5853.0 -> 44.7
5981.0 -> 55.4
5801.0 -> 52.8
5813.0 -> 63.8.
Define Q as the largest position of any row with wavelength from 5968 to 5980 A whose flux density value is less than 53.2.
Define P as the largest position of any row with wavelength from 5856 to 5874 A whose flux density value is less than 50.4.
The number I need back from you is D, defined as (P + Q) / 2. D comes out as 5926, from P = 5873.0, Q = 5979.0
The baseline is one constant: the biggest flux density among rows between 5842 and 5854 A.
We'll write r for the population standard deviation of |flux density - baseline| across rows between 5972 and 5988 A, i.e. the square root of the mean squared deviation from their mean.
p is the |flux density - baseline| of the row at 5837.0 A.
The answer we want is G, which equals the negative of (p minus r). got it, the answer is -4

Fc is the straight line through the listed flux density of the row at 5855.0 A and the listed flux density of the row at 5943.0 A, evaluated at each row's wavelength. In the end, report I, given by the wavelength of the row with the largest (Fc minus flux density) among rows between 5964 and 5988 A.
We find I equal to 5979.0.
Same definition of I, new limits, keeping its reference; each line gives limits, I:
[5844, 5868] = 5853.0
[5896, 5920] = 5897.0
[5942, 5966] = 5943.0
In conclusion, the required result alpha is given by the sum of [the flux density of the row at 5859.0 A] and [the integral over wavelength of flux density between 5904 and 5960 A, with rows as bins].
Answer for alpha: 3031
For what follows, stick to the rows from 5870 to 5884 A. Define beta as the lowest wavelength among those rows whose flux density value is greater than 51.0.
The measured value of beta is 5871.0 A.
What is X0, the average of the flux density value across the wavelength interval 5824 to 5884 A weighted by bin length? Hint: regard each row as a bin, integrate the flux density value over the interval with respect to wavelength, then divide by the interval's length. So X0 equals 54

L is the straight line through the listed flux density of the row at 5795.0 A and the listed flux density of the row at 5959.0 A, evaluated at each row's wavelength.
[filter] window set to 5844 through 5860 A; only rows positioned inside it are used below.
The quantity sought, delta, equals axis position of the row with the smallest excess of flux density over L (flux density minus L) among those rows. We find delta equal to 5853.0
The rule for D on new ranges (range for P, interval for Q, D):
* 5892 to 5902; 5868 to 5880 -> 5886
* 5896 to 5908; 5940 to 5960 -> 5932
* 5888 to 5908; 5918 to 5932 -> 5917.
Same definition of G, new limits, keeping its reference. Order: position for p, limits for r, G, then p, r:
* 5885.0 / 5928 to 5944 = 5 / 1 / 5.6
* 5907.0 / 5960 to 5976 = -7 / 9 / 2.7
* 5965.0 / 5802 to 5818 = 0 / 4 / 4.4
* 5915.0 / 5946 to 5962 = 4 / 1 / 4.6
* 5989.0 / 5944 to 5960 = 1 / 3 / 4.2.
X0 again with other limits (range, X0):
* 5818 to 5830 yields 59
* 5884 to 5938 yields 52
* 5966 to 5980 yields 54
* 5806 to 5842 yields 56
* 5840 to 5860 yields 52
